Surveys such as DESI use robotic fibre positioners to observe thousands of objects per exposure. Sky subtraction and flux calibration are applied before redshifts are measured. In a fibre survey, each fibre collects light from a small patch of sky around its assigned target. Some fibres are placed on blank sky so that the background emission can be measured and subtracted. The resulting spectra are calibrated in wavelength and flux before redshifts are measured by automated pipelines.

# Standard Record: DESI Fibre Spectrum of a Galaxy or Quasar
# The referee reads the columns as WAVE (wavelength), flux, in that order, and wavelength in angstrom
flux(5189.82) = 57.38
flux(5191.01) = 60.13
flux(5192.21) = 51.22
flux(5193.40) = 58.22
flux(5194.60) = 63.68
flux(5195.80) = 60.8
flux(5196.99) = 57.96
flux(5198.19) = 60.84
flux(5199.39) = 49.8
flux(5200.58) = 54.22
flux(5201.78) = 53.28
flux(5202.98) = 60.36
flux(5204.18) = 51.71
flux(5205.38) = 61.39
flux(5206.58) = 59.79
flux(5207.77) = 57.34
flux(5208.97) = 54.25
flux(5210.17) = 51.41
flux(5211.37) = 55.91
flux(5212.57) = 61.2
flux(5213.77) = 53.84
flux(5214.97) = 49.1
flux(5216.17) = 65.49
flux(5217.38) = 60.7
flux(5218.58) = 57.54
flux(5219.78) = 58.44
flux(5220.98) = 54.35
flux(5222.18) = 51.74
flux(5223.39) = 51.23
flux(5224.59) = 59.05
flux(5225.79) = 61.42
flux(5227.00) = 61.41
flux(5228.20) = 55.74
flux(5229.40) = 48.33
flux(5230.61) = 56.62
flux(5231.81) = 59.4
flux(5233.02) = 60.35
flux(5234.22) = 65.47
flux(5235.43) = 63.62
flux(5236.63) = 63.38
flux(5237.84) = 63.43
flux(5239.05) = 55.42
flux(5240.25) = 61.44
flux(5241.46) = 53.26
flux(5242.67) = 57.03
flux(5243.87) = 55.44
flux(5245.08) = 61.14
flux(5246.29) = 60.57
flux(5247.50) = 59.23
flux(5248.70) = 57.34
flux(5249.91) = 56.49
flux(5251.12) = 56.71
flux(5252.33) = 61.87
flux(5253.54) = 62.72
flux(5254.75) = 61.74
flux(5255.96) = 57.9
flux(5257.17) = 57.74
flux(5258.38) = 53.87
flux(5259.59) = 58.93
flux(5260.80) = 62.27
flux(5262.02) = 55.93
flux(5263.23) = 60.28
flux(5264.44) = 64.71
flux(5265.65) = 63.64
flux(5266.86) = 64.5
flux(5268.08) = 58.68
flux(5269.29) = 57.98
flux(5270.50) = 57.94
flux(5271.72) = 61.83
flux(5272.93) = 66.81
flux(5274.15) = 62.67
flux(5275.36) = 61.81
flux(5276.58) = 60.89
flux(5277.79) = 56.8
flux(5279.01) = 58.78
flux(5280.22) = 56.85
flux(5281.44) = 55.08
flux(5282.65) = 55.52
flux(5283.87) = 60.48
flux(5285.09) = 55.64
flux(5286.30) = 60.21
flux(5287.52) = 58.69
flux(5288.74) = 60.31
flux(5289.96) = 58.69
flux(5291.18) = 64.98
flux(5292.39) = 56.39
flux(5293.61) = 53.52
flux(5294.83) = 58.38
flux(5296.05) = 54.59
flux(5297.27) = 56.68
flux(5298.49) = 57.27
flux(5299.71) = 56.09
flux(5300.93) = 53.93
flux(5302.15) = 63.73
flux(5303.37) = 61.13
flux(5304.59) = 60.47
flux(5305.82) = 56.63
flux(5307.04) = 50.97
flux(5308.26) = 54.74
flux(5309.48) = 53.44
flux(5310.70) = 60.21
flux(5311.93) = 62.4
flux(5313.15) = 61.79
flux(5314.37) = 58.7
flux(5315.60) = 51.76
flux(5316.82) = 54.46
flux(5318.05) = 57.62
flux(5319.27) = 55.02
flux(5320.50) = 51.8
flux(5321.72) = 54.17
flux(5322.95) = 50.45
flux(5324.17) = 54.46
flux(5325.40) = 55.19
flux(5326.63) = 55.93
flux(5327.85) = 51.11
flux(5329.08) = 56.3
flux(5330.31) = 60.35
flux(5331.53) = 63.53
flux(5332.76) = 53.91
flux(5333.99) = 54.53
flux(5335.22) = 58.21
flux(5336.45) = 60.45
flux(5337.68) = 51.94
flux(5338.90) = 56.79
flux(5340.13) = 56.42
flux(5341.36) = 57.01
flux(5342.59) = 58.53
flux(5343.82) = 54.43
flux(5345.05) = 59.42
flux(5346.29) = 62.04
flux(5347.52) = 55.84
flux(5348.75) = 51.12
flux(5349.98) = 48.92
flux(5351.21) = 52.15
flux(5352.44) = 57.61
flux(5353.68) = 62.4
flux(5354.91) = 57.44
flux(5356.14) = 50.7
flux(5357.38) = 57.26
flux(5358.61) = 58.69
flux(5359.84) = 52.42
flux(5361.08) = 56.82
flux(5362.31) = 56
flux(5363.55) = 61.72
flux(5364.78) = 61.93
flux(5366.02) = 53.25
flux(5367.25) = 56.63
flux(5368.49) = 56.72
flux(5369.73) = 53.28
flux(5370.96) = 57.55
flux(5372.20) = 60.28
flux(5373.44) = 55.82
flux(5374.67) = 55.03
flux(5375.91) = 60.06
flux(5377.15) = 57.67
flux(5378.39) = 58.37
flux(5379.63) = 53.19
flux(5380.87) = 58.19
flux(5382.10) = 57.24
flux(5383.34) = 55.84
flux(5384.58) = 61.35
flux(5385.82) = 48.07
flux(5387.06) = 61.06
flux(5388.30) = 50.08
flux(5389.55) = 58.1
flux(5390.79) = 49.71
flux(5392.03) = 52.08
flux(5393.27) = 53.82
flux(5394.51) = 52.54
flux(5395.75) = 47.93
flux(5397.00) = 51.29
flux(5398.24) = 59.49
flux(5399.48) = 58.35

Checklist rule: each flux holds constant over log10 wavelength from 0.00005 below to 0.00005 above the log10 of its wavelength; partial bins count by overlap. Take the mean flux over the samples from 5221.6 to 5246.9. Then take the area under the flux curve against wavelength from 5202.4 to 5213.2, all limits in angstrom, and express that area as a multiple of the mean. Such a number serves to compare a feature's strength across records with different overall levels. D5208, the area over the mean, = 11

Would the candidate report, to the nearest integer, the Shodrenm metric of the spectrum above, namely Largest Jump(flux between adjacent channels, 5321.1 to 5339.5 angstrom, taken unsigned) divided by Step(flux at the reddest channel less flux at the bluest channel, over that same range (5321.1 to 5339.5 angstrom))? 4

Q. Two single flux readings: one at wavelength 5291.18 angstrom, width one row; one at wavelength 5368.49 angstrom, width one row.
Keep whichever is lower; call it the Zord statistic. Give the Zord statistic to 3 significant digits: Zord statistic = 56.7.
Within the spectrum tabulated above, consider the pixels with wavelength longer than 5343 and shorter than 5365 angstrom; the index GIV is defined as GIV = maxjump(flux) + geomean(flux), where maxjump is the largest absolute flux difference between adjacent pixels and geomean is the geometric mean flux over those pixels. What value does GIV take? 63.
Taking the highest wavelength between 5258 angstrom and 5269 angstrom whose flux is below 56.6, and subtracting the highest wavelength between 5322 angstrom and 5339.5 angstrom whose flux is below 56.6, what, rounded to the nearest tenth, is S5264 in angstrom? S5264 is -75.7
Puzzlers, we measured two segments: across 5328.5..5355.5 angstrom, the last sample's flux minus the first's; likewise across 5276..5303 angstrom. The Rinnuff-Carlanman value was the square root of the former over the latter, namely 0.63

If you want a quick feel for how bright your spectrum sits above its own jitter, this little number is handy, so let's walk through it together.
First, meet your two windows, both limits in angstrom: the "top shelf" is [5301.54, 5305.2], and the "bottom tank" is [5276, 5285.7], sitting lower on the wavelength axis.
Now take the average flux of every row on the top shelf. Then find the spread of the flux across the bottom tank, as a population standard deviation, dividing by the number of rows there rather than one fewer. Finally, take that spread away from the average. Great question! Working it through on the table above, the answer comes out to 59.7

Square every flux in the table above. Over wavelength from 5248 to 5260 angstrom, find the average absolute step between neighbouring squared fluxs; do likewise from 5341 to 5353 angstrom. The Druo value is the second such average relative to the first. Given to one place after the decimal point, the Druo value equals 1.6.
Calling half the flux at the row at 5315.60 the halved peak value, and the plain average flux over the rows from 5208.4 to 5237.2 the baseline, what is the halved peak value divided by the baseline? 0.450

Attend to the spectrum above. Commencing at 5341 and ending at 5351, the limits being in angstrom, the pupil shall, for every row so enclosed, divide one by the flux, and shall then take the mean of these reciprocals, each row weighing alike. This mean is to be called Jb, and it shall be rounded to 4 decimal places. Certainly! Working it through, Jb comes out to 0.0180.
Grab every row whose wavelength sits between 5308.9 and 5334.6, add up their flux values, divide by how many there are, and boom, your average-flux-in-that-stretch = 56.1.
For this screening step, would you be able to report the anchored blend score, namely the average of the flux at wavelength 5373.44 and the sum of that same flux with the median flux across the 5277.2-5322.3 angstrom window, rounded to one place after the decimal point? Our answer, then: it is 84.2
